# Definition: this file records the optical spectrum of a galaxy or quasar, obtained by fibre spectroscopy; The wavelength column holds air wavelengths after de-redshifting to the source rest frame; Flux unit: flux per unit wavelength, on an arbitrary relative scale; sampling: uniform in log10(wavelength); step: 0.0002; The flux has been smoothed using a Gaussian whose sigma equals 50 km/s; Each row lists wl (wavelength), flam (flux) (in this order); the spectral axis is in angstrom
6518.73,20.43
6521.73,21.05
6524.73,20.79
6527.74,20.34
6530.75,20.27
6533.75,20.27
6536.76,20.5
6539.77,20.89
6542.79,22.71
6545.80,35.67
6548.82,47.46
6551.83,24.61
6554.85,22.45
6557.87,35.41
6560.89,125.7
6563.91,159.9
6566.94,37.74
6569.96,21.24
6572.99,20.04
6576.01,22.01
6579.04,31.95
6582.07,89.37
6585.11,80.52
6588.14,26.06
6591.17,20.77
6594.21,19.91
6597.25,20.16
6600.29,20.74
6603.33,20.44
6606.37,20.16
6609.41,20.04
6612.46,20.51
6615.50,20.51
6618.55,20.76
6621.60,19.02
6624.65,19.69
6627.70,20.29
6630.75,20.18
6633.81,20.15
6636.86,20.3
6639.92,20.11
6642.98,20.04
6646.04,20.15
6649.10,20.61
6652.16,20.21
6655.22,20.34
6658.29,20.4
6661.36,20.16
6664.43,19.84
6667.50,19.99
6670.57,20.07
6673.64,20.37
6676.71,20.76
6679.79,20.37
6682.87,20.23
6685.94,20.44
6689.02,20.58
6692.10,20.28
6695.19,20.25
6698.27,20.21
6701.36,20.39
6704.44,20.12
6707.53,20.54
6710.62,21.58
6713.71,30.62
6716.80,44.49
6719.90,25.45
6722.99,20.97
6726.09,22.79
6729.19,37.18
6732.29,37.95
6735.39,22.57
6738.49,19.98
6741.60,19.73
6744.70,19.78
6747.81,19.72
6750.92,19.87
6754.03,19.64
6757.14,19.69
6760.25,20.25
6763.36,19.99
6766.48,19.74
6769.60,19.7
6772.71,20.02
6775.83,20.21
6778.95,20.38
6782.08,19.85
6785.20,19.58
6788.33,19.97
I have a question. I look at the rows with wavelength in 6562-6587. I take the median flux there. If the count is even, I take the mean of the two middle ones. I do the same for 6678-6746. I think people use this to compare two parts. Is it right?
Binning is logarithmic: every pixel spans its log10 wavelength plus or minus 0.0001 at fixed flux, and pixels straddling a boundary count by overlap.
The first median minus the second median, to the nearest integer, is 14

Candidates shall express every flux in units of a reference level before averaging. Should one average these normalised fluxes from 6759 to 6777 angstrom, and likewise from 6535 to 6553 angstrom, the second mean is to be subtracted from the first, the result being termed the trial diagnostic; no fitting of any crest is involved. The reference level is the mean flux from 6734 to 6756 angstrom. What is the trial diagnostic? -0.4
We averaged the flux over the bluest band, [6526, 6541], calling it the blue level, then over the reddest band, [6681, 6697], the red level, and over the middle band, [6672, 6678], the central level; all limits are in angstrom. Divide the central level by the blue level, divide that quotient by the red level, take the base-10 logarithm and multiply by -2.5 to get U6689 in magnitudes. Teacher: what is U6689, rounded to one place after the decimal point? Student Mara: 3.3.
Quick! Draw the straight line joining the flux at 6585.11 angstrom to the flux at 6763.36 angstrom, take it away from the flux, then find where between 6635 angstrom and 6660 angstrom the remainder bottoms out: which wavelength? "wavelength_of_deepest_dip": 6636.86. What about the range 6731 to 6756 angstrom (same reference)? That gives 6738.49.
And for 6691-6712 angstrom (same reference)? 6692.10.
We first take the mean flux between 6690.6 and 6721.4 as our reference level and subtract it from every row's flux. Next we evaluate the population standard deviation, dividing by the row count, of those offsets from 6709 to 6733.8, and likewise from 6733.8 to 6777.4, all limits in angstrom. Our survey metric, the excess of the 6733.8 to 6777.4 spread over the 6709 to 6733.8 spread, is -8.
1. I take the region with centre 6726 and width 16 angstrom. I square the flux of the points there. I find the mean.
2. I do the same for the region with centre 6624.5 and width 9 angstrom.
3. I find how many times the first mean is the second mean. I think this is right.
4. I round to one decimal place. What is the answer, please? 2.3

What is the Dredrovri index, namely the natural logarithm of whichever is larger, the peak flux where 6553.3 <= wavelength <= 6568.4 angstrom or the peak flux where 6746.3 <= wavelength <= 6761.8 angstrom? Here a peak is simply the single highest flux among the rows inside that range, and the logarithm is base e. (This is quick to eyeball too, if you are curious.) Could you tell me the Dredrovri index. 5.1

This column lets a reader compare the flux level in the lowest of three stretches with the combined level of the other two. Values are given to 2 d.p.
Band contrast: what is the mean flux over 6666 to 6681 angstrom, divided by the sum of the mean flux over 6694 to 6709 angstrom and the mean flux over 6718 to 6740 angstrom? 0.43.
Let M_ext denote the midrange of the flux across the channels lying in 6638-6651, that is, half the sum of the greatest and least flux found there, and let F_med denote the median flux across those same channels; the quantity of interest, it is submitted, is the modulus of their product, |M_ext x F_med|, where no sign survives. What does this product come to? 409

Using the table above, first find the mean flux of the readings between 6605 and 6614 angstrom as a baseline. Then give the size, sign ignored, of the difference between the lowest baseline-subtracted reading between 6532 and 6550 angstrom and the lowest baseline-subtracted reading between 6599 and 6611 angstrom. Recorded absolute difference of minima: 0.23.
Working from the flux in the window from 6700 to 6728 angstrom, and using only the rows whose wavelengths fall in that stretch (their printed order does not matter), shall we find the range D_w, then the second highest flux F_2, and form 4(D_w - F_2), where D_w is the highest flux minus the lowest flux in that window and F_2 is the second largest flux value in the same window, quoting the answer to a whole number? -25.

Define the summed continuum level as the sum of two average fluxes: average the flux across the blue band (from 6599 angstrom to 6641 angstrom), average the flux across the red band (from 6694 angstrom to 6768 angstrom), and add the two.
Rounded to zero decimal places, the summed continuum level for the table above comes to 44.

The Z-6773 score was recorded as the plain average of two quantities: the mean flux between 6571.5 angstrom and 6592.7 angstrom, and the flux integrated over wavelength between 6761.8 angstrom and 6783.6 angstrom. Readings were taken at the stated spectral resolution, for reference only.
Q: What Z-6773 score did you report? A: 239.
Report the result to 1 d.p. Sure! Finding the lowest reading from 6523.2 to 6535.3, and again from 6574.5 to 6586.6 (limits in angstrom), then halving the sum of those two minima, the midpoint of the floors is 21.1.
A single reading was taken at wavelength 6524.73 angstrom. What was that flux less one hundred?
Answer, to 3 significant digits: -79.2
